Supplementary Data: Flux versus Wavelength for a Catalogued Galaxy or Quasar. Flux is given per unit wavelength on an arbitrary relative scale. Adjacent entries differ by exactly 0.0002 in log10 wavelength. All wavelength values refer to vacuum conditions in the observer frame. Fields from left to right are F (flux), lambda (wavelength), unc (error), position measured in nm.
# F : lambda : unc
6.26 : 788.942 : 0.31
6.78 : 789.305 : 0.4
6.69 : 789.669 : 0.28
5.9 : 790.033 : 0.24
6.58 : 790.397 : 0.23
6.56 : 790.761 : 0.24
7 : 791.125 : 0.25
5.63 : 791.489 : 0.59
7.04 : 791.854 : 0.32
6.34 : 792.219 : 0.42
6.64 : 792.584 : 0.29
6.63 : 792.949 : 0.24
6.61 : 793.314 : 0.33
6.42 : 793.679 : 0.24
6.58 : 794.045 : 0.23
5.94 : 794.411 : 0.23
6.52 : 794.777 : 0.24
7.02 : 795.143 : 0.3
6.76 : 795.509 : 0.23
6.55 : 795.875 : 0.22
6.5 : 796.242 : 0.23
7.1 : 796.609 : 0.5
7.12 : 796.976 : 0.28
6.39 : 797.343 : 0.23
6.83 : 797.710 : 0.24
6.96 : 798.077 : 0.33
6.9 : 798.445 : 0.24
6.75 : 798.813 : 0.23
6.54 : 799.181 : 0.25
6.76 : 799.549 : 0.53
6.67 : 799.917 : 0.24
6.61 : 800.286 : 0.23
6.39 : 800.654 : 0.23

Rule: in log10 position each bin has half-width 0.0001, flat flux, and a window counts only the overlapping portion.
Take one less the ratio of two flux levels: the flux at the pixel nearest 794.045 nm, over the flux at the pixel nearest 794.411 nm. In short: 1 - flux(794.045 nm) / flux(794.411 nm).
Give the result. -0.11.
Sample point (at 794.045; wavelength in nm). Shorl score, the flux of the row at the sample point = 6.58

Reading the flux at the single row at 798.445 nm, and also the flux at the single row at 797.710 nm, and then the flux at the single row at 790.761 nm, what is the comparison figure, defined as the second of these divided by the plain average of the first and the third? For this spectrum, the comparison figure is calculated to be 1.01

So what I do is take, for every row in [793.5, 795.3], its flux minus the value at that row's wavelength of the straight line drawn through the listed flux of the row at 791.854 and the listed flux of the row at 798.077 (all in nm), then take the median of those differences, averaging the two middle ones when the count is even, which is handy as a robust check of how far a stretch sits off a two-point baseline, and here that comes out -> -0.48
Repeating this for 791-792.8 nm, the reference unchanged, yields -0.39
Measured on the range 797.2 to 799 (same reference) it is -0.13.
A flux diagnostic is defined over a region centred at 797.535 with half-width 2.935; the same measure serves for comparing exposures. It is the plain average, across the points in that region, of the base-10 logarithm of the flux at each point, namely 0.829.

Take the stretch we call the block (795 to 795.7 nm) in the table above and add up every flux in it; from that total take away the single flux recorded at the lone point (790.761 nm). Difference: 7.22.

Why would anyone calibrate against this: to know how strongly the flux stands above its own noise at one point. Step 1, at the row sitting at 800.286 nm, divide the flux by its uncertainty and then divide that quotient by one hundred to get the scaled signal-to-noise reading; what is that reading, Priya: 0.287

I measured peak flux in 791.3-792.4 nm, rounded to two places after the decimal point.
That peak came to 7.04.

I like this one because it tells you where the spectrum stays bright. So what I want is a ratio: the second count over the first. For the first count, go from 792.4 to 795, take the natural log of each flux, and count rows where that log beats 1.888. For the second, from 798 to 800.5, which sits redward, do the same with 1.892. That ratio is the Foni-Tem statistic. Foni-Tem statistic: 1.7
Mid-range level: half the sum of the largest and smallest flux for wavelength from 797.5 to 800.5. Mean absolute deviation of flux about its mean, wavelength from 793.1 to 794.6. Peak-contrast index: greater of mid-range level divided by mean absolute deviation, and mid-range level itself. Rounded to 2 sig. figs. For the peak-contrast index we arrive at 30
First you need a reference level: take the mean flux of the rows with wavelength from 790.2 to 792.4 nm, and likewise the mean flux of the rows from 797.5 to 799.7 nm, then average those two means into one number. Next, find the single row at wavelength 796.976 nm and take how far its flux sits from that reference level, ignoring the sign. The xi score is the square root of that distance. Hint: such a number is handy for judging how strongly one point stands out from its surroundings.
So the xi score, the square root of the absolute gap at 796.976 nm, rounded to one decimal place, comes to 0.7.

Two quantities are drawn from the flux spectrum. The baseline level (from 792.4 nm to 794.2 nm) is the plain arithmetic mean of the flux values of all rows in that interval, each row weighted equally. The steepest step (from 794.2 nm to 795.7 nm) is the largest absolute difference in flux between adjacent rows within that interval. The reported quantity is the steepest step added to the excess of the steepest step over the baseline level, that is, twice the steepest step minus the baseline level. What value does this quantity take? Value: -5.42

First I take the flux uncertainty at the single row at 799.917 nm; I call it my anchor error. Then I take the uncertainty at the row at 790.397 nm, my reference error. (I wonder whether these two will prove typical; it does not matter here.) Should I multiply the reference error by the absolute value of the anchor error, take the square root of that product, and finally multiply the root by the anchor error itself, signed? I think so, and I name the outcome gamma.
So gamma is 0.0564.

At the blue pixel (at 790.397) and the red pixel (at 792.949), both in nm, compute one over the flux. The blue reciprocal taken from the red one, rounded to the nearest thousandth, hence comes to -0.001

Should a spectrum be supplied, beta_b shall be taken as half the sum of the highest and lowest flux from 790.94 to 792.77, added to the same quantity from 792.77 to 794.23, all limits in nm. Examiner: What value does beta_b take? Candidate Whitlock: 12.86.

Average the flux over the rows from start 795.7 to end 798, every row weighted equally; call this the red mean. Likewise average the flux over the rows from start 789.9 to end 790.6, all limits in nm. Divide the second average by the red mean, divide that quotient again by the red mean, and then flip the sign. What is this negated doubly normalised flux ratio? -0.137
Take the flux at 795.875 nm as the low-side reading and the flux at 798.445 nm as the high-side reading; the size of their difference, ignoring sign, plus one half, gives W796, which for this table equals 0.85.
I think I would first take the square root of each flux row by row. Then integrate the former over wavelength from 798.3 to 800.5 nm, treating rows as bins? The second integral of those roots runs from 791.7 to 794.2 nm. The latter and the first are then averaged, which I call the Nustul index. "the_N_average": 6.1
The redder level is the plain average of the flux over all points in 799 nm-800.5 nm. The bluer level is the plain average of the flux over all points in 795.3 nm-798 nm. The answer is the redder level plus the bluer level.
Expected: 13.4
